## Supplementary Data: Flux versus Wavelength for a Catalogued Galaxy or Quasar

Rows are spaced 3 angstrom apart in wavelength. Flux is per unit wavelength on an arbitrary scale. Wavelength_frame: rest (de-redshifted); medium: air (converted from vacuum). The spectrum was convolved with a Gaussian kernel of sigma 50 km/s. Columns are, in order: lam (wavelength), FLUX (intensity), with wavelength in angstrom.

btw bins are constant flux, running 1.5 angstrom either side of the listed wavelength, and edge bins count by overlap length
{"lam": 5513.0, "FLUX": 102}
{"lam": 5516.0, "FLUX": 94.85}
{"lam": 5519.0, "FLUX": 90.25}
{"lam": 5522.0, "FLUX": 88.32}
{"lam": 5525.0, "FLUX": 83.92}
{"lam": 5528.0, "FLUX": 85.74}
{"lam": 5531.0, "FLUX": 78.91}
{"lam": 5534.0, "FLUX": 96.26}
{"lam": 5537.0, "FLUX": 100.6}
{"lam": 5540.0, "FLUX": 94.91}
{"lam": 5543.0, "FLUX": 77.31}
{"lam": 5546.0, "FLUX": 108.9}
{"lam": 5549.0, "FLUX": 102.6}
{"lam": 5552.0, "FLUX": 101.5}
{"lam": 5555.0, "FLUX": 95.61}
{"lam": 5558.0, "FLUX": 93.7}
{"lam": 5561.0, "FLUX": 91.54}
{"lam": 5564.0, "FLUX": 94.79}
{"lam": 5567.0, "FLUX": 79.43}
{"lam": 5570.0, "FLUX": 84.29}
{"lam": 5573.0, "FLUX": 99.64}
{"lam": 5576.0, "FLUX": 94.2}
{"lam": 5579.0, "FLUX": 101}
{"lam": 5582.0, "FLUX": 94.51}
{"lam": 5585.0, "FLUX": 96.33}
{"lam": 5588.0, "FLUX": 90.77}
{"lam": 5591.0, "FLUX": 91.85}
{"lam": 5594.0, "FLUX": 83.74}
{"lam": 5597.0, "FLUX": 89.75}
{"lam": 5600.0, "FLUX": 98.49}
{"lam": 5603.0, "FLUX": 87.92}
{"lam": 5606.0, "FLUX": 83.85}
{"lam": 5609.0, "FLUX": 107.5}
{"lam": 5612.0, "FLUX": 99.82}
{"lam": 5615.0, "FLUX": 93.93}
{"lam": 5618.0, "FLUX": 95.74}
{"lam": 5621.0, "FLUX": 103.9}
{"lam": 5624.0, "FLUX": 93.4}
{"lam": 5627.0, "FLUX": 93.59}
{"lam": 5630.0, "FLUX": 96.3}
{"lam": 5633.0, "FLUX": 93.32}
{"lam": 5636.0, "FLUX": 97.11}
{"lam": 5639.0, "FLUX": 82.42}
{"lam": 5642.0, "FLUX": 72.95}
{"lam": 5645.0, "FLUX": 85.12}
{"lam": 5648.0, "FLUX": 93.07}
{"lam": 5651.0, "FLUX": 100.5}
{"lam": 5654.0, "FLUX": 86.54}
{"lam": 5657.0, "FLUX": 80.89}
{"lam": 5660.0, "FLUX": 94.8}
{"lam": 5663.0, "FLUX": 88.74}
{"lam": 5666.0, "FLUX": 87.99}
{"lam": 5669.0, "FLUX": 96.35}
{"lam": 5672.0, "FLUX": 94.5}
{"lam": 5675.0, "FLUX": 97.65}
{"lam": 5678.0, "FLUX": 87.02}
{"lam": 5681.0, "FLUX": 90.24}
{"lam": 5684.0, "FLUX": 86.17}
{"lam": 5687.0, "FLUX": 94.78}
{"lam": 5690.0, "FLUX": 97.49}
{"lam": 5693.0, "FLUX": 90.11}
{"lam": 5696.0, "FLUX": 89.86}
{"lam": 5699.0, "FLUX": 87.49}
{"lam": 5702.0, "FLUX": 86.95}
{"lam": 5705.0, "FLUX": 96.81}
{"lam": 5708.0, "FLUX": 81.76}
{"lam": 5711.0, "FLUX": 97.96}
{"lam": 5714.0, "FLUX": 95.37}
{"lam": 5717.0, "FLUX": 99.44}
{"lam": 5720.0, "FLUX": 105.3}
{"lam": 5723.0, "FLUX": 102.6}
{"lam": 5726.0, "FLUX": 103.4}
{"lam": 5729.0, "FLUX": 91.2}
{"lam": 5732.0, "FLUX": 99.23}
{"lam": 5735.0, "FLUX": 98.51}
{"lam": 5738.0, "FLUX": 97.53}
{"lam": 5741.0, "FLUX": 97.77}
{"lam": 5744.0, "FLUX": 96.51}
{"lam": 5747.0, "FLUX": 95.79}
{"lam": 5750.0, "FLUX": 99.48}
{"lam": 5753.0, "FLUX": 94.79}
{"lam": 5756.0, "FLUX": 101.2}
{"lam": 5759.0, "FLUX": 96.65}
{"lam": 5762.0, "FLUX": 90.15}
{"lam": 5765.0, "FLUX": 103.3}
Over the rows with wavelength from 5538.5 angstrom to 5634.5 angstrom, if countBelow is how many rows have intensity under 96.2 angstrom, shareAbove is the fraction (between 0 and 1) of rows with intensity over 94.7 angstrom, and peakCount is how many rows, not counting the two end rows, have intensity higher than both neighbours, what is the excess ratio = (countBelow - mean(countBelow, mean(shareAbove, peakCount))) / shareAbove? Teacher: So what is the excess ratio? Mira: 16.8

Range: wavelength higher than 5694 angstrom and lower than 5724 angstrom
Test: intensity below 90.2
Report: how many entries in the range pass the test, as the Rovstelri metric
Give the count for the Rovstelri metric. 4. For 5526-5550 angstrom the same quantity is 3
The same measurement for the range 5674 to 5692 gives 2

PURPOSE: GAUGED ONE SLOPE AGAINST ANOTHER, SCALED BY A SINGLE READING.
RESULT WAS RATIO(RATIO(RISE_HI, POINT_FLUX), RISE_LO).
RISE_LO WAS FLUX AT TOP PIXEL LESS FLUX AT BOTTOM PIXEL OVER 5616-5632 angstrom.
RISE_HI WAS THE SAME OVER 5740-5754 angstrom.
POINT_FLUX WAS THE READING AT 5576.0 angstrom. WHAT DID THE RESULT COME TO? -0.056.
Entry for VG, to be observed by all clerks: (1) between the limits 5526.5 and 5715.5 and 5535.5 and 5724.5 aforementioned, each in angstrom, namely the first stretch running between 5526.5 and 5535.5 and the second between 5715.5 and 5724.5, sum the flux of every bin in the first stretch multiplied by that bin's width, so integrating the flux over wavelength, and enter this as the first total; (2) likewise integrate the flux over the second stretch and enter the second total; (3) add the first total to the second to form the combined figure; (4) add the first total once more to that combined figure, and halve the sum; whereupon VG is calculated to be 1244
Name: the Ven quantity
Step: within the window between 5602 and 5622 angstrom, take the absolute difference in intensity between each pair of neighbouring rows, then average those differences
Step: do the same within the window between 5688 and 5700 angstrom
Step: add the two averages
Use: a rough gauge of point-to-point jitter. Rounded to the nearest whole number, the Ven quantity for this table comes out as 12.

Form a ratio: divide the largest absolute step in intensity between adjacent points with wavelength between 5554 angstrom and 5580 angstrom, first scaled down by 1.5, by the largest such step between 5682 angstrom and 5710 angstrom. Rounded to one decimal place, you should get 0.7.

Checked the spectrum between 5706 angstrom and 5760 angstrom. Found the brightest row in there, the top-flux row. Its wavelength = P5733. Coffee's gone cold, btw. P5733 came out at 5720.0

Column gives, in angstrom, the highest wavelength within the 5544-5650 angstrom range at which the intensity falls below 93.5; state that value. 5648.0 angstrom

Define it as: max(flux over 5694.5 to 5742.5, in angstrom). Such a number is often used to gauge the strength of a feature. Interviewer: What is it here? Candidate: 105.3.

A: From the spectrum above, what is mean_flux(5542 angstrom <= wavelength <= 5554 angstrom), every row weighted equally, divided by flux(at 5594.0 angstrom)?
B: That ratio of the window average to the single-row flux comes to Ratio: 1.17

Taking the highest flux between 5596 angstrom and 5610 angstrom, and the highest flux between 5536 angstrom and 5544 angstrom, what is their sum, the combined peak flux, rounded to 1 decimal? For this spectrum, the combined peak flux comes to 208.1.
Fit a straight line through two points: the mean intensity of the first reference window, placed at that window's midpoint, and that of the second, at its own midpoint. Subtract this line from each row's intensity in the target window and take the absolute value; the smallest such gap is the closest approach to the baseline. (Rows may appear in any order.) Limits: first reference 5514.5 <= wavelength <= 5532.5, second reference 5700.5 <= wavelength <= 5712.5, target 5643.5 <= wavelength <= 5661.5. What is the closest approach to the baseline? 3.2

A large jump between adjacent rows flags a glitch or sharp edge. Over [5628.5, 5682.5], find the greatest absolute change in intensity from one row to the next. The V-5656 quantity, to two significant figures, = 15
